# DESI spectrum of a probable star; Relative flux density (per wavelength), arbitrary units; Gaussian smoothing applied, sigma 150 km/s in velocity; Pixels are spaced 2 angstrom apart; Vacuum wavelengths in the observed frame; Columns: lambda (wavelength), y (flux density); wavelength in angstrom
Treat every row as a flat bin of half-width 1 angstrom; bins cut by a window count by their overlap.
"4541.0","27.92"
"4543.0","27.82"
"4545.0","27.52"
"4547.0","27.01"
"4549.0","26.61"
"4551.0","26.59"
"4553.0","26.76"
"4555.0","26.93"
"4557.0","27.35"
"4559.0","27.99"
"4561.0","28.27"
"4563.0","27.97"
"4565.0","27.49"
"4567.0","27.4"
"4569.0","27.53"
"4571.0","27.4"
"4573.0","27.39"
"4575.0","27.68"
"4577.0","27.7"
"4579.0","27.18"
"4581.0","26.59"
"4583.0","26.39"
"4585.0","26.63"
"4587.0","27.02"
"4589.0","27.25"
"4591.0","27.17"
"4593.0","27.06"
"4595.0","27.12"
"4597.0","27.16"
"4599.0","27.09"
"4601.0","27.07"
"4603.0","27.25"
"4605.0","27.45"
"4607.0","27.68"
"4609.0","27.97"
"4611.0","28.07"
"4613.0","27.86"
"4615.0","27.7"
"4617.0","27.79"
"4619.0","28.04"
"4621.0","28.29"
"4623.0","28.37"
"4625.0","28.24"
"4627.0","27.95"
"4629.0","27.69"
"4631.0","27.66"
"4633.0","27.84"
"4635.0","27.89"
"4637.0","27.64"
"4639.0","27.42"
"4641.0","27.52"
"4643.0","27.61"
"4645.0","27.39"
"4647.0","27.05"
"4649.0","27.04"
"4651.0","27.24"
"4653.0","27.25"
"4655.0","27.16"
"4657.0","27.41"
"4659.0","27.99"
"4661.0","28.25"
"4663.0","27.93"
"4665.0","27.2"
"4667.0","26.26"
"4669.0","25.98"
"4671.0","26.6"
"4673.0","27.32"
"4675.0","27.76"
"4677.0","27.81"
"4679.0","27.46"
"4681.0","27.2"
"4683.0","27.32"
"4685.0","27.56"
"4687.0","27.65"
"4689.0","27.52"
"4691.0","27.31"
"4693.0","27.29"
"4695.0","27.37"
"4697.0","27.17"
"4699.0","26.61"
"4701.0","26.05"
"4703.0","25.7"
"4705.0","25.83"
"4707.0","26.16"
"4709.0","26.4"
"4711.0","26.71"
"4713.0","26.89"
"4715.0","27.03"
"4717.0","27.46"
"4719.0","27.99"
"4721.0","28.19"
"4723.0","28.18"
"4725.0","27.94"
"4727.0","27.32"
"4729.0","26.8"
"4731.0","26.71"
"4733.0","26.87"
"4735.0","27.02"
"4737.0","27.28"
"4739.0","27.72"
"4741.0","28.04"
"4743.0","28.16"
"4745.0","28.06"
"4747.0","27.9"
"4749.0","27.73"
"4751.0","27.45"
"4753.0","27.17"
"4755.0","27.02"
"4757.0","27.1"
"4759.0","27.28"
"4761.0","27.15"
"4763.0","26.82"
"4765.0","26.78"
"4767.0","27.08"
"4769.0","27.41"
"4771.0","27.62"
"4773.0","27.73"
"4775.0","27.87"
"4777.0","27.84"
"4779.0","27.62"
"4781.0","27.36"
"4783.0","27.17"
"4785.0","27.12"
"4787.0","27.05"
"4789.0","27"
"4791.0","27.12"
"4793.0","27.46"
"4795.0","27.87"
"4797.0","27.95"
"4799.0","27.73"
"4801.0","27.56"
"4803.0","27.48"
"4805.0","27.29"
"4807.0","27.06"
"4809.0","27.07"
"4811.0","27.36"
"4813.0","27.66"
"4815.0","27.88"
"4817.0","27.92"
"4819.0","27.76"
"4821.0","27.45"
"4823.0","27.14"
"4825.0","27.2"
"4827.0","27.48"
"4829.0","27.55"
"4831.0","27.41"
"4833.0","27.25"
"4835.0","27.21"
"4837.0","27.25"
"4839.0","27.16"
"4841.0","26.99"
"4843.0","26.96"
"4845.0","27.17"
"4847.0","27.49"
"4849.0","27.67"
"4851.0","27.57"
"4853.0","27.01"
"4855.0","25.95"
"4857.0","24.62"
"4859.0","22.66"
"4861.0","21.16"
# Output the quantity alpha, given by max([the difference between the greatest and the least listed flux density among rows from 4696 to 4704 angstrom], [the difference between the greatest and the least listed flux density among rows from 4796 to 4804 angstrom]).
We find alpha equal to 1.5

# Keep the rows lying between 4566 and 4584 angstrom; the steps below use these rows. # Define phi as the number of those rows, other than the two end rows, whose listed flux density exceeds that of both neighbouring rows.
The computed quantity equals 2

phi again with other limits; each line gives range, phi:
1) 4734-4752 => 1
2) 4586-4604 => 2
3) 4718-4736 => 1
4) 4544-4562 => 0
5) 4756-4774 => 1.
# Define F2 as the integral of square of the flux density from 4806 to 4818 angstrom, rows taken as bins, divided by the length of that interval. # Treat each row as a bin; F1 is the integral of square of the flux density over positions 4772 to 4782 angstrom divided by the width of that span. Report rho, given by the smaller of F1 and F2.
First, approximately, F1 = 766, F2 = 756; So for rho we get 756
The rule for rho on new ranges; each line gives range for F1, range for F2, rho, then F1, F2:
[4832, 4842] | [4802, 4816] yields 738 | 738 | 751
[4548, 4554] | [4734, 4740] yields 710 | 710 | 748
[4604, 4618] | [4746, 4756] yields 754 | 772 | 754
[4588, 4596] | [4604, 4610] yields 737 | 737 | 767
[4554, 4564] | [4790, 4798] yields 762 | 768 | 762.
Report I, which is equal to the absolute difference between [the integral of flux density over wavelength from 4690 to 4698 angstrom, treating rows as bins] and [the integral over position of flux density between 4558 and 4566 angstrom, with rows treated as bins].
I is 5.2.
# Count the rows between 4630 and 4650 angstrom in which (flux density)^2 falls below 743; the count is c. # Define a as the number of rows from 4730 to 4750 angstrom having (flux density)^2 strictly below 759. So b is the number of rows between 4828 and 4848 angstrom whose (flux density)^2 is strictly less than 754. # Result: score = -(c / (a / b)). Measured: -4.0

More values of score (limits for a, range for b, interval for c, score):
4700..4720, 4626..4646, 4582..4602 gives -2.2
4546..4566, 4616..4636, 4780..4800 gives 0.0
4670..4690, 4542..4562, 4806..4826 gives -4.0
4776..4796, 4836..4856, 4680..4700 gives -3.0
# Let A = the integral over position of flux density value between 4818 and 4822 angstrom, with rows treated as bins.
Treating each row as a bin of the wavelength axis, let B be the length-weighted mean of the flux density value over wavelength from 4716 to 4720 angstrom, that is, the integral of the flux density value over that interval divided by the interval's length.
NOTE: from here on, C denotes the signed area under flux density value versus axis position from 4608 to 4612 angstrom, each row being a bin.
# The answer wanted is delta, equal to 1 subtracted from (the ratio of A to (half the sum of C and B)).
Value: 0.58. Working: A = 110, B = 27.7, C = 112.1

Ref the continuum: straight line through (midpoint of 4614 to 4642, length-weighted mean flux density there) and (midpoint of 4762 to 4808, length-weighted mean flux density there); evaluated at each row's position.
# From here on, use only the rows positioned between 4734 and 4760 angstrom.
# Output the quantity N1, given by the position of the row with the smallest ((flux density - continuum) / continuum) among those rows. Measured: 4735.0 angstrom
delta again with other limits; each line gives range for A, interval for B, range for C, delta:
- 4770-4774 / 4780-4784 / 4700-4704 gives 0.69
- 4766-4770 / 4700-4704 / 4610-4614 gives 0.58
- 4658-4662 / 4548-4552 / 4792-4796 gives 0.64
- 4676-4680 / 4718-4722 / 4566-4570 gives 0.60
